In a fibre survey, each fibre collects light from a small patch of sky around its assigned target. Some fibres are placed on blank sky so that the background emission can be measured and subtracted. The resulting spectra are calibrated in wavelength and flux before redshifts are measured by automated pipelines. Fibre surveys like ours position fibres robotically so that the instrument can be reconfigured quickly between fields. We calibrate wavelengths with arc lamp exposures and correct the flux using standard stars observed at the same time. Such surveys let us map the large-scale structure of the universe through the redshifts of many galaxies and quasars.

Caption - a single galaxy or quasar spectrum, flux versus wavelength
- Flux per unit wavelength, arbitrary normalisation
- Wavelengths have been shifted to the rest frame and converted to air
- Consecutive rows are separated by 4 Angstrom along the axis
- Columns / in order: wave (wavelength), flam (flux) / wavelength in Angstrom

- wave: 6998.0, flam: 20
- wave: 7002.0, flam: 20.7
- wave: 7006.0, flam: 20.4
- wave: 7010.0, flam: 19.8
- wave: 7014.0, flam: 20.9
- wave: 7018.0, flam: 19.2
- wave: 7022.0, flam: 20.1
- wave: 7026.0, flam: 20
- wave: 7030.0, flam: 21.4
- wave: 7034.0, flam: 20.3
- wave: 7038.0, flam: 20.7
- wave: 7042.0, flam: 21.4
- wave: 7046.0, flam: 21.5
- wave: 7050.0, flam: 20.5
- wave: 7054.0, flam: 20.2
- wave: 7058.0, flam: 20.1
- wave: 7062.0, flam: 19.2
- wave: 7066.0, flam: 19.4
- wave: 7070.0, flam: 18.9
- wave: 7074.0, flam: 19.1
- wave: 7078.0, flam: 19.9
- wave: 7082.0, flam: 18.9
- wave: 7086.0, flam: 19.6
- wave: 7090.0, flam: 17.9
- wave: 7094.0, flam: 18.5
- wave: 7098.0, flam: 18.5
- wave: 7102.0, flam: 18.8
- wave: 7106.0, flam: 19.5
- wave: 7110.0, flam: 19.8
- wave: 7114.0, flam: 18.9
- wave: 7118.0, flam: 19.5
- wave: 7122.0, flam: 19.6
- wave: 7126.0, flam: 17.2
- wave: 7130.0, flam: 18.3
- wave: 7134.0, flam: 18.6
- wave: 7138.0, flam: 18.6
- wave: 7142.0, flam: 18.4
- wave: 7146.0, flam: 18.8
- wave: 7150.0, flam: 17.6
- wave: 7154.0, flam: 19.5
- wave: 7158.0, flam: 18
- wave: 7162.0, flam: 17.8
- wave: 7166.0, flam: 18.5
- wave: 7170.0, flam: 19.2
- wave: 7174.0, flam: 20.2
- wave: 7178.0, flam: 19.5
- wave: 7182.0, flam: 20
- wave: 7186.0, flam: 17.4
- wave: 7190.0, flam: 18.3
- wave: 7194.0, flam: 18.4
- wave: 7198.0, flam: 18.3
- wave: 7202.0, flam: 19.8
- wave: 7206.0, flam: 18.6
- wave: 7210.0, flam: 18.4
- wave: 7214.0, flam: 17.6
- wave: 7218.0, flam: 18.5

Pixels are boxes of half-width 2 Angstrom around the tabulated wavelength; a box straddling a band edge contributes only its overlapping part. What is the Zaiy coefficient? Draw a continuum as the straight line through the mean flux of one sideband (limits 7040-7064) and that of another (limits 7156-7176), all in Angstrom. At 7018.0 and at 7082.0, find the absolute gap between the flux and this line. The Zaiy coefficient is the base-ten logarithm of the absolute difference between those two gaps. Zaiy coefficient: -0.17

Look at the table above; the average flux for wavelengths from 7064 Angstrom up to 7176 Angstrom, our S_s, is 18.8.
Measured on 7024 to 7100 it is 19.8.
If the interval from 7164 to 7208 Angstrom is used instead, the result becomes 18.9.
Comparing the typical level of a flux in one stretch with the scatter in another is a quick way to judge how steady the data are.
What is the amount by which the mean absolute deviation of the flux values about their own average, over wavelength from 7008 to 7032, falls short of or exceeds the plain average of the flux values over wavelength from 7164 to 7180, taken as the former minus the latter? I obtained -18.7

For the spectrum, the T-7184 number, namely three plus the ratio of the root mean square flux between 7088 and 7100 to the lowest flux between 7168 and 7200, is 4.05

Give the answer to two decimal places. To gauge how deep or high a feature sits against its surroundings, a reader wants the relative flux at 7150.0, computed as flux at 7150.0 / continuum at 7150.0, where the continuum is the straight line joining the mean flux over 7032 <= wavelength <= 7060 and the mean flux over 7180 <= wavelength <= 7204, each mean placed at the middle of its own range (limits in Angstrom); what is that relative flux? 0.91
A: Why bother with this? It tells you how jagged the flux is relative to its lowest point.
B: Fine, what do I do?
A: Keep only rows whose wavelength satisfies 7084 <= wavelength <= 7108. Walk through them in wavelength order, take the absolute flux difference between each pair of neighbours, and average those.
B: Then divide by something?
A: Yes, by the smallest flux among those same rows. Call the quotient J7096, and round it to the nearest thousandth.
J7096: 0.037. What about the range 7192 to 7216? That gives 0.043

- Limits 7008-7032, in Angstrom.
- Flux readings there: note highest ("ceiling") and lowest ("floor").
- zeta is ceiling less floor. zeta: 2.2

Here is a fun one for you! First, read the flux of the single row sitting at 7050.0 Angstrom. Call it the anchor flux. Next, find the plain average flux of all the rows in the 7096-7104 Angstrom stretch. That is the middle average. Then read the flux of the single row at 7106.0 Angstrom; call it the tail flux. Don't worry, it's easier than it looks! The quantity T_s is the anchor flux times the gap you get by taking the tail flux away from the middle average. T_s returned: -17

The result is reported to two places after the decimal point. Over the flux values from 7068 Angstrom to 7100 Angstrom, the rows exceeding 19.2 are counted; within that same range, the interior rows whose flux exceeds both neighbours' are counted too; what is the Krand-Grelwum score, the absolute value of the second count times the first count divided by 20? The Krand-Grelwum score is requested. 0.20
